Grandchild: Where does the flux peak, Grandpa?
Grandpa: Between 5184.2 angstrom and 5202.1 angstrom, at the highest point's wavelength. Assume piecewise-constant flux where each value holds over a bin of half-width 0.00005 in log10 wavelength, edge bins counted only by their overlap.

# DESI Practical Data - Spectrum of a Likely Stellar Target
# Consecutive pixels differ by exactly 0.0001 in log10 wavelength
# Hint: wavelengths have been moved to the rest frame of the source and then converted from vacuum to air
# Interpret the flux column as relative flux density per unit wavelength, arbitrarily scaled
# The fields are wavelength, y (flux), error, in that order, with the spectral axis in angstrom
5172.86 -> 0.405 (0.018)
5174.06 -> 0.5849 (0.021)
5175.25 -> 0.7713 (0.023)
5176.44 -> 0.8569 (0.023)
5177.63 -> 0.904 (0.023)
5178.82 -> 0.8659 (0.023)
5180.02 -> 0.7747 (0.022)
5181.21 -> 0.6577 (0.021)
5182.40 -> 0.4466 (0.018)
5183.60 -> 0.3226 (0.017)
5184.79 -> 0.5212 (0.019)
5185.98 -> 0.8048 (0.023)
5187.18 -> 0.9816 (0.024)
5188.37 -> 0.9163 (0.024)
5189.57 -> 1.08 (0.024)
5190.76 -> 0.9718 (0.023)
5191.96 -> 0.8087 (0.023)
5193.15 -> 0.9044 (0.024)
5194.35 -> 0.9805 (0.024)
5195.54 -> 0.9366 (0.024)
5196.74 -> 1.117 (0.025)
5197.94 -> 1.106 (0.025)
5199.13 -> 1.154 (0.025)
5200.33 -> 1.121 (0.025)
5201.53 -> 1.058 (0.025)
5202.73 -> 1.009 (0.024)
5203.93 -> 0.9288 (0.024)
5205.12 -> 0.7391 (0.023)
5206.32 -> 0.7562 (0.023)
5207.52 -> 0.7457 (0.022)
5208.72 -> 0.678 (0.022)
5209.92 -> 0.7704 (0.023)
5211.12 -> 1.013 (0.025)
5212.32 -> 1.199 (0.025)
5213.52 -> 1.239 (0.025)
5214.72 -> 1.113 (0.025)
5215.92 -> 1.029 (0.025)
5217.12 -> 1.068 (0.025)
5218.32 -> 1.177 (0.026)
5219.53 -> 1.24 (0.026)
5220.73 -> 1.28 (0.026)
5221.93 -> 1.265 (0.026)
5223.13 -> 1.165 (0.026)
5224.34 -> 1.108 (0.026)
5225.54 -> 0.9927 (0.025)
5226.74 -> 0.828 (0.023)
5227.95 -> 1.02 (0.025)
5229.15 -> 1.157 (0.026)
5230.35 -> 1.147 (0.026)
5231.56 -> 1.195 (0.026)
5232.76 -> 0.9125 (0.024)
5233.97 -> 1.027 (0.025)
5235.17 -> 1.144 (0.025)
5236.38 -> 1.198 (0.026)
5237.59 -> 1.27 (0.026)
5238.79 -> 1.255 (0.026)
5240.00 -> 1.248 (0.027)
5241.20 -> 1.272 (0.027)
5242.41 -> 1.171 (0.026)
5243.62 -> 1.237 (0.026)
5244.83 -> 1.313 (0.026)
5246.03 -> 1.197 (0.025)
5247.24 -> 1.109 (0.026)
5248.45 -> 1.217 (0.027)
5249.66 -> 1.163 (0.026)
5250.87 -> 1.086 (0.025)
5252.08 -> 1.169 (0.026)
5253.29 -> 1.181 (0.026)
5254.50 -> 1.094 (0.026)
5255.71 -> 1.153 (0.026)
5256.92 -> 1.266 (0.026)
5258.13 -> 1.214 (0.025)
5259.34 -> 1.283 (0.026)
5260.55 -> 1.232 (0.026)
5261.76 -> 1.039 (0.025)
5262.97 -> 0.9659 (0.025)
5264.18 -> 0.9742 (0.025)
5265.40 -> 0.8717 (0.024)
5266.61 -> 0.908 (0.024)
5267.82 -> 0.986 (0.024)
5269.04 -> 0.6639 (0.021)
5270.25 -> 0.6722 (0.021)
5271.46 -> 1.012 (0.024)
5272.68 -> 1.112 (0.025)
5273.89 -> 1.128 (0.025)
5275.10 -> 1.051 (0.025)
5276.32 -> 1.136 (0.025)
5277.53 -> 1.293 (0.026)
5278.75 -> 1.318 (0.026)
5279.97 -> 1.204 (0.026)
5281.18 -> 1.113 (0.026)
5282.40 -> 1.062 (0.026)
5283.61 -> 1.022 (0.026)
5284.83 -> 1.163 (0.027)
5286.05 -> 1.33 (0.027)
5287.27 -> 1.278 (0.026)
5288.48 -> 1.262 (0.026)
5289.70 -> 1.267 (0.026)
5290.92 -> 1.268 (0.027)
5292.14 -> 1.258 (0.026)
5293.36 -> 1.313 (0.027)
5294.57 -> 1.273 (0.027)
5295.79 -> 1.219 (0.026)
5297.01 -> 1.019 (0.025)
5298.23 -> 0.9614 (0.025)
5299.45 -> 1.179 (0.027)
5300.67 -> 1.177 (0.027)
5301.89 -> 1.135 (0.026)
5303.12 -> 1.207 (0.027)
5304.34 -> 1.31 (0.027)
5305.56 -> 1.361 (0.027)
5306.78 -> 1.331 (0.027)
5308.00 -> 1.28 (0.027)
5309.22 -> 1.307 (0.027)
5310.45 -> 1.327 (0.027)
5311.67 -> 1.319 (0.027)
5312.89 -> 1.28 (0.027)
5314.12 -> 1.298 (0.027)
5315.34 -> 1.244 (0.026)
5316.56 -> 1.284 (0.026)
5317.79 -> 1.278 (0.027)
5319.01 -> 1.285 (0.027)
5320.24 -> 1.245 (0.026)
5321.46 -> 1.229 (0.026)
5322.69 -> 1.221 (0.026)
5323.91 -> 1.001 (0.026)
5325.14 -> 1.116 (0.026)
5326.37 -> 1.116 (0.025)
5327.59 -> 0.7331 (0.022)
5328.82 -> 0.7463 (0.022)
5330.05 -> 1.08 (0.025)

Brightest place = 5199.13 angstrom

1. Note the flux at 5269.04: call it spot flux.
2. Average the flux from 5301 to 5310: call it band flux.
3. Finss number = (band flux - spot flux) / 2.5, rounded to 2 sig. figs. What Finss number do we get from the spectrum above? 0.24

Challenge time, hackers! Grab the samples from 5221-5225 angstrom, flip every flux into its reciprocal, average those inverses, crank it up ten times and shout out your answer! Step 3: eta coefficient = 8.5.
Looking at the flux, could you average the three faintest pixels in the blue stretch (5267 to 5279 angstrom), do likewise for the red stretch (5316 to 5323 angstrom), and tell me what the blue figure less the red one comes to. -0.5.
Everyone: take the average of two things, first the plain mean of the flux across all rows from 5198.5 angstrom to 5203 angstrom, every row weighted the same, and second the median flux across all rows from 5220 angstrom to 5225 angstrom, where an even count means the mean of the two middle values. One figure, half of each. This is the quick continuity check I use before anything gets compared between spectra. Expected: 1.15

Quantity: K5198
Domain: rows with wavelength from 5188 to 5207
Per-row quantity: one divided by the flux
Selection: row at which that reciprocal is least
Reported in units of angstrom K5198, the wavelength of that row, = 5199.13 angstrom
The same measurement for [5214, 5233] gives 5220.73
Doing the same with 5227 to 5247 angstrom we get 5244.83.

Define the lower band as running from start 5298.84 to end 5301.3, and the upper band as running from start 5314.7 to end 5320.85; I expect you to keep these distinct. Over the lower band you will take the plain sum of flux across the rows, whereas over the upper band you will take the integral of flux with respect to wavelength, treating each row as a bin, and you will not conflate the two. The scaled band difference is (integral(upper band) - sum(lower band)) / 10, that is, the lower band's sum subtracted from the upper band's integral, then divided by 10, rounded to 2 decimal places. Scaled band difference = 0.54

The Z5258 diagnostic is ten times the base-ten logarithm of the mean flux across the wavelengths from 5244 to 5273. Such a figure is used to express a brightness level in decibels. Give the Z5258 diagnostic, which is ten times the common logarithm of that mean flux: 0.33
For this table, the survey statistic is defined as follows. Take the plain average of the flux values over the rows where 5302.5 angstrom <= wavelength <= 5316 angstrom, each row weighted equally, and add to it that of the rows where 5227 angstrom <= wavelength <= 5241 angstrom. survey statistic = 2.44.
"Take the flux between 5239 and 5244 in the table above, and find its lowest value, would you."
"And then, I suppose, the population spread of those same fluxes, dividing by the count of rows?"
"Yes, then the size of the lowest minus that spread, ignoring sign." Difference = 1.1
